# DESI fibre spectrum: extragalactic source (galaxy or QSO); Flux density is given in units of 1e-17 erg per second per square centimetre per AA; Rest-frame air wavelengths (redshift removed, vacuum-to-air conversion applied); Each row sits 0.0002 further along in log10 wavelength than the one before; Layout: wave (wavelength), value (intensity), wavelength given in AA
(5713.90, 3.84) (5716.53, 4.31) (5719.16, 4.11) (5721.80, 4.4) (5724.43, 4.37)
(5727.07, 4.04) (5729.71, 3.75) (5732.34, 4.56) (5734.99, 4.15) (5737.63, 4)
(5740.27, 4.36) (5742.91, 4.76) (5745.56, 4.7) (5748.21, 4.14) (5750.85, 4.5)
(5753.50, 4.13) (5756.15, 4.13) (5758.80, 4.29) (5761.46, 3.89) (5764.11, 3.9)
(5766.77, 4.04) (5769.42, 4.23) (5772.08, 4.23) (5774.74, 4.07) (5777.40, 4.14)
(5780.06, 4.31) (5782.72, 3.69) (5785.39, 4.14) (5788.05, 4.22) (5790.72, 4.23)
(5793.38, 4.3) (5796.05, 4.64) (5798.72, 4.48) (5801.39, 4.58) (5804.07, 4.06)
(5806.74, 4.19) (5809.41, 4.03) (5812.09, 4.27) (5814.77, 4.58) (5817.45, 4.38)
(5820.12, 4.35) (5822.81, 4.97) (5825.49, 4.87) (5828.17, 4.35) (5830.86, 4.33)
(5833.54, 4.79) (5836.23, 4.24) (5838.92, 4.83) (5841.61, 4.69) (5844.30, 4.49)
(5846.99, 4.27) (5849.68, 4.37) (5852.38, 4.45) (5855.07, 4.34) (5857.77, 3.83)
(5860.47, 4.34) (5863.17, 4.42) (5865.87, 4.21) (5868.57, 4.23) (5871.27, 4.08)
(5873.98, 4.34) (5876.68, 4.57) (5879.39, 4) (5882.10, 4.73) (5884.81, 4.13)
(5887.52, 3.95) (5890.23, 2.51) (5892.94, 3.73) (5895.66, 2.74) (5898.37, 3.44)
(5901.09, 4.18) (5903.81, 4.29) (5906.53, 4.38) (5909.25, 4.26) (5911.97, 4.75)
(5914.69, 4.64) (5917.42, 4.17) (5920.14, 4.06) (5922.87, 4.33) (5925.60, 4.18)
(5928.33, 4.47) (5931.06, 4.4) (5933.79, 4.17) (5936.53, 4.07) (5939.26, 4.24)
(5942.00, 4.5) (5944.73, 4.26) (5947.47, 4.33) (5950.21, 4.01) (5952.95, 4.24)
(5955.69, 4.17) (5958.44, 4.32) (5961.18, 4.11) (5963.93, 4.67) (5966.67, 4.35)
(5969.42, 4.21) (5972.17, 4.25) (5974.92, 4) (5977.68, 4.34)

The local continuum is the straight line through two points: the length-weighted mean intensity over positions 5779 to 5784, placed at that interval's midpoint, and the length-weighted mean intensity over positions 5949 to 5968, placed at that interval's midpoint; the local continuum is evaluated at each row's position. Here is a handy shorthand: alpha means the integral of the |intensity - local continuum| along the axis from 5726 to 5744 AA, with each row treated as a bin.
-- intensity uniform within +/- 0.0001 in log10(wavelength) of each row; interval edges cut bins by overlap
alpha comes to 6.5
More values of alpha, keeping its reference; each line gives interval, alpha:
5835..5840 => 2.2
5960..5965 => 1.4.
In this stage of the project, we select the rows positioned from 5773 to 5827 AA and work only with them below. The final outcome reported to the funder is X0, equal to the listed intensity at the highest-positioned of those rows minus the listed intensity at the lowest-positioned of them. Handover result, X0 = 0.80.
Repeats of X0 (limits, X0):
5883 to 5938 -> -0.06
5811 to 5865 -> 0.15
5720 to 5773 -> -0.17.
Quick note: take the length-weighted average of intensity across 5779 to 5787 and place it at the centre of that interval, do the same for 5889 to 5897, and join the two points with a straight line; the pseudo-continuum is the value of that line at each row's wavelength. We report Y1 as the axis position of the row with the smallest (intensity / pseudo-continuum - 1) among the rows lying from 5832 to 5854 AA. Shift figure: 5836.23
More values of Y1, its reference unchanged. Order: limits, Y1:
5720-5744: 5729.71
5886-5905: 5890.23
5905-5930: 5920.14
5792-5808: 5804.07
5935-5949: 5936.53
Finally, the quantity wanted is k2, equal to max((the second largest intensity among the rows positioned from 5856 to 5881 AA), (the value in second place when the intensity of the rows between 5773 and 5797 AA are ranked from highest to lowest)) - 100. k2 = -95.6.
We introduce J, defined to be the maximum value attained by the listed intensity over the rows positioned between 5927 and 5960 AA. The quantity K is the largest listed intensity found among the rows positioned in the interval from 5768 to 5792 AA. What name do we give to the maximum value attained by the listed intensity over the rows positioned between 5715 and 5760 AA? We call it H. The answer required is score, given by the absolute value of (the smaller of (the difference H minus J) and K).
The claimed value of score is 0.26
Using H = 4.76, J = 4.5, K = 4.31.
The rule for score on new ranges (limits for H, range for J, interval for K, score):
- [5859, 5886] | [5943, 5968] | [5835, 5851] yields 0.06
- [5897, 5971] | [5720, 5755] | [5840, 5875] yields 0.01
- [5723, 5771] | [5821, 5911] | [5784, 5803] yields 0.21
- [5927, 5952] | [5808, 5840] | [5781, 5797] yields 0.47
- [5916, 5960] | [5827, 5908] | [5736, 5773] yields 0.33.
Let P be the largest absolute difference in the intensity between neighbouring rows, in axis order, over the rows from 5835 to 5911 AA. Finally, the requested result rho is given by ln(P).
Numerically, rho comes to 0.4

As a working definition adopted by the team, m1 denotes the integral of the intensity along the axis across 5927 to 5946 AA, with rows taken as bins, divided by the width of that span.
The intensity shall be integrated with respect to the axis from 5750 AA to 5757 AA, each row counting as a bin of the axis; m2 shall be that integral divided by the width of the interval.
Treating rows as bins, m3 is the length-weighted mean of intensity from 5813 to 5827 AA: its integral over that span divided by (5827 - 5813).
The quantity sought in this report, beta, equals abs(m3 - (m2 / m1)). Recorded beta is 3.63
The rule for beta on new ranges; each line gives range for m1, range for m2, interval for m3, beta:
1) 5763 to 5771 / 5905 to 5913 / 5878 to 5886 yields 3.19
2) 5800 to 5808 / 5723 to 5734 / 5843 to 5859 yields 3.32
